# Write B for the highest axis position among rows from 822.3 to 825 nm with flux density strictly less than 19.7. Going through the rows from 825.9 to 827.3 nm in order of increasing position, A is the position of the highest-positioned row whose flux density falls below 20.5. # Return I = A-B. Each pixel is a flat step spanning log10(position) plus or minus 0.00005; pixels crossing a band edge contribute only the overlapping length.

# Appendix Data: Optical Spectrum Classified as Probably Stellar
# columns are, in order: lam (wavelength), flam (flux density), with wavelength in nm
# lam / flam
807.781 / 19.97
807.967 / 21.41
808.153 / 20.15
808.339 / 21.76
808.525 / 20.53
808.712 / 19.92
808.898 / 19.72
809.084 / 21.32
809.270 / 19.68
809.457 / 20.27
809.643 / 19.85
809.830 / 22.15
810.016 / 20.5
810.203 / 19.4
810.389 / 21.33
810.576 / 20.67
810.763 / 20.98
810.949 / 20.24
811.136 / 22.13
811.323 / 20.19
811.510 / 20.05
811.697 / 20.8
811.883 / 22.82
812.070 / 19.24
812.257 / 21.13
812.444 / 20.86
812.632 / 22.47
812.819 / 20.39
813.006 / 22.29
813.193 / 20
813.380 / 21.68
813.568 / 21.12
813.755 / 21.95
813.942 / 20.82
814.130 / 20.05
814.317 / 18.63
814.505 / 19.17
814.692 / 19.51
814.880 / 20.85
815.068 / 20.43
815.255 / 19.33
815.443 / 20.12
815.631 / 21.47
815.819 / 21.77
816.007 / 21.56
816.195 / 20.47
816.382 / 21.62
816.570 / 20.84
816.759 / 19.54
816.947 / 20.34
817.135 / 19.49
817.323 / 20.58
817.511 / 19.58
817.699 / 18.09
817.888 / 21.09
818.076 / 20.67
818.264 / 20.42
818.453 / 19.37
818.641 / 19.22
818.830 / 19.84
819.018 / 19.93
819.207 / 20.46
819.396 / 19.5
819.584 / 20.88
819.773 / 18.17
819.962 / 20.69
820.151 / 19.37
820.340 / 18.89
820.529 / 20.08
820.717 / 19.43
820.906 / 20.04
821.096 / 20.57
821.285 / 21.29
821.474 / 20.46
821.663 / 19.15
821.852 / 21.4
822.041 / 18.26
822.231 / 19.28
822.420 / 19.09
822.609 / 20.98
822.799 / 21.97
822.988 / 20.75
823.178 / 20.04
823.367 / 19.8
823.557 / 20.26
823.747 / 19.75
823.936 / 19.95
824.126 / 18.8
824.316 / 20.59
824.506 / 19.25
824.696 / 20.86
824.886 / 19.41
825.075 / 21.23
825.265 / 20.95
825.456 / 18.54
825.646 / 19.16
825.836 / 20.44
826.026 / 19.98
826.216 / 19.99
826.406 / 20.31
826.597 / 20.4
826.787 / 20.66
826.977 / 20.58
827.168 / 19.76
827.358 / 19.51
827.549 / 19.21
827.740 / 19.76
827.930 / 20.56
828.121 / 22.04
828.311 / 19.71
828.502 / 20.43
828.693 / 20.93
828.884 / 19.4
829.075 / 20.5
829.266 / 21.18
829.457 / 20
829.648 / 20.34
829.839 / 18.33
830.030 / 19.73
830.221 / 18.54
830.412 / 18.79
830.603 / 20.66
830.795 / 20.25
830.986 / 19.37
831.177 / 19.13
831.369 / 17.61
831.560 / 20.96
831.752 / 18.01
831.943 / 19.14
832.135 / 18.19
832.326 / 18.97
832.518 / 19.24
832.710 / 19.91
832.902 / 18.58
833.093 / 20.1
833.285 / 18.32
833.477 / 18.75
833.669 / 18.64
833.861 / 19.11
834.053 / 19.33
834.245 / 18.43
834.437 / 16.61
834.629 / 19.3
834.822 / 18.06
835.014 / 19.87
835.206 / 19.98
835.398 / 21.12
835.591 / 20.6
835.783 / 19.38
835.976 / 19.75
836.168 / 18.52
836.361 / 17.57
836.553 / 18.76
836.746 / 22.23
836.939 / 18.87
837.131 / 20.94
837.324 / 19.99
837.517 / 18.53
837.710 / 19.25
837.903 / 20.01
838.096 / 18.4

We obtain 2.28 nm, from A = 827.168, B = 824.886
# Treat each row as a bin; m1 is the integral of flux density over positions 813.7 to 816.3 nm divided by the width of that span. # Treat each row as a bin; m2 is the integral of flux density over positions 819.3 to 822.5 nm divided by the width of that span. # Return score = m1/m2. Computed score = 1.03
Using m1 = 20.4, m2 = 19.8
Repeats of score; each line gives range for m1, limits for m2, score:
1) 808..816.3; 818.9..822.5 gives 1.04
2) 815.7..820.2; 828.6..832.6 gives 1.03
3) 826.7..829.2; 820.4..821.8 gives 1.00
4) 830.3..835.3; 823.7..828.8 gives 0.95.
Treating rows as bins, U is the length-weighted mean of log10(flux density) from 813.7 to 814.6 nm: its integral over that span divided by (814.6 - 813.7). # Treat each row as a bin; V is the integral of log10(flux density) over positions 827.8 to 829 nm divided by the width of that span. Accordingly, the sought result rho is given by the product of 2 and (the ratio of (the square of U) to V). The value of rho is 2.58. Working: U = 1.30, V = 1.311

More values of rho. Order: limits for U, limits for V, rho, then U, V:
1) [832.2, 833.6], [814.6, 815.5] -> 2.52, 1.28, 1.301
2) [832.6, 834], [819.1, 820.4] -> 2.53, 1.28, 1.294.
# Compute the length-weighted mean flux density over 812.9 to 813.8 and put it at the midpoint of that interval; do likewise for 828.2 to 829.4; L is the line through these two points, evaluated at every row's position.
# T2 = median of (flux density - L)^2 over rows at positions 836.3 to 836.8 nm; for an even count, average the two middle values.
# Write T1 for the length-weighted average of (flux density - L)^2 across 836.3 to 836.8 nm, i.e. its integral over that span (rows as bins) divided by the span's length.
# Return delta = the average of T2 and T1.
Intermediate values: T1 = 3.84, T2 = 5.3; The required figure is 4.6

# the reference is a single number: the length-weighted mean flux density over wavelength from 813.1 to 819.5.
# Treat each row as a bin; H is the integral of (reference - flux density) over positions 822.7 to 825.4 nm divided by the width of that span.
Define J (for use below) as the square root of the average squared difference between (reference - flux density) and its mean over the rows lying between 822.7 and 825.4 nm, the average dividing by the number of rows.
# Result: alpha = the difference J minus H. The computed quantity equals 0.78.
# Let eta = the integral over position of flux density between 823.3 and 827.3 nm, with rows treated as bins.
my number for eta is 80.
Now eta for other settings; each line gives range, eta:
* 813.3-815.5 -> 45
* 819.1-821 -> 38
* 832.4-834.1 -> 32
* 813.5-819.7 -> 126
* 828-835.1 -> 137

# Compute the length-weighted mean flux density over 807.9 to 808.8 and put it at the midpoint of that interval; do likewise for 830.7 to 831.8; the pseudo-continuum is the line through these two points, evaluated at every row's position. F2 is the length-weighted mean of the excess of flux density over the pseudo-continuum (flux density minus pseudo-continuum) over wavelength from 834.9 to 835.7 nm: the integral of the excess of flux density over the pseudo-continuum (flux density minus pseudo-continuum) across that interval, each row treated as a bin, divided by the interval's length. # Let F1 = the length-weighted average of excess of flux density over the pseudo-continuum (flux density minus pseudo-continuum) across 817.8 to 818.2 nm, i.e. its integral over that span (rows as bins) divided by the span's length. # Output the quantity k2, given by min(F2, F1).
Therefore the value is 0.73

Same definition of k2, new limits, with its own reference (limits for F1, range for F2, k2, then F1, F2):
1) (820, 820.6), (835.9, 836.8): -0.43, -0.4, 0.3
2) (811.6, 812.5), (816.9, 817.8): -0.57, 0.5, -0.6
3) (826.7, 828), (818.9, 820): -0.13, 0.5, -0.1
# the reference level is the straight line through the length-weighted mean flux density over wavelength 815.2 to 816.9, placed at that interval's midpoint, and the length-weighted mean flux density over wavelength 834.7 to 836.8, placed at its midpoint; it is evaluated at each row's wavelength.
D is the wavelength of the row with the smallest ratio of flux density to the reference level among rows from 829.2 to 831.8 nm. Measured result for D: 831.369 nm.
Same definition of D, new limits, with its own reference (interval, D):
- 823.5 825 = 824.126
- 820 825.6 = 822.041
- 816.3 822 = 817.699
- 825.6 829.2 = 825.646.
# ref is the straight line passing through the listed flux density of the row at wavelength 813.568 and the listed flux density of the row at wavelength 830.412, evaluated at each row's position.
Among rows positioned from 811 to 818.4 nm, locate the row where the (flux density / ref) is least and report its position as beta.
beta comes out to 817.699 nm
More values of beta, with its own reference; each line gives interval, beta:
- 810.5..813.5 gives 812.070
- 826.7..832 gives 831.369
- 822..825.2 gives 822.041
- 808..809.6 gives 808.898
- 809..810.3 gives 810.203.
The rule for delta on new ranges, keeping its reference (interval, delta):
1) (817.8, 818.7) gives 0.8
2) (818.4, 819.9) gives 2.0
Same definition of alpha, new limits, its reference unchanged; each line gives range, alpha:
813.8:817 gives 1.03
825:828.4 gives 0.67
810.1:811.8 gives 1.13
